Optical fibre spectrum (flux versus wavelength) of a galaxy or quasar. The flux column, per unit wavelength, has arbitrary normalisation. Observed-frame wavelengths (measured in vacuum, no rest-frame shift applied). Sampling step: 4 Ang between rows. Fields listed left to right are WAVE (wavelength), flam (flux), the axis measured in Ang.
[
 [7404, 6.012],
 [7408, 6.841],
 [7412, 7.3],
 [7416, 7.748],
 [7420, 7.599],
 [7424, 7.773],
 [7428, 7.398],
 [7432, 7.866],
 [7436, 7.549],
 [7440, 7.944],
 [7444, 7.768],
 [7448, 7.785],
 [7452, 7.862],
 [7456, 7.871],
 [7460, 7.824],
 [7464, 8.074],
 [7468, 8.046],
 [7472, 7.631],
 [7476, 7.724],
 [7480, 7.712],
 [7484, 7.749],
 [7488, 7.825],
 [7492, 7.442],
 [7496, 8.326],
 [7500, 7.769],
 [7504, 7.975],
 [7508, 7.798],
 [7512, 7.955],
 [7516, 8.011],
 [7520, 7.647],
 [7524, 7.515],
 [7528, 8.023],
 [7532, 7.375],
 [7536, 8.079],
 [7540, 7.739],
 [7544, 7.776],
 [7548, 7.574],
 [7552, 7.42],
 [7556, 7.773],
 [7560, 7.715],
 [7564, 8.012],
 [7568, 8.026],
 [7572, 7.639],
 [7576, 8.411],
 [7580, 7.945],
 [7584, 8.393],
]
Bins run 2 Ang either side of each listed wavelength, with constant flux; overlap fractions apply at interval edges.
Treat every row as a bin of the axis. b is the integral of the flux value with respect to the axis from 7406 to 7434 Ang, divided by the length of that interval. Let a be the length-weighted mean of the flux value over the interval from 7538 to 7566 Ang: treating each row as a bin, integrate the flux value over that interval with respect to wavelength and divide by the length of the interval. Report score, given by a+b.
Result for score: 15.2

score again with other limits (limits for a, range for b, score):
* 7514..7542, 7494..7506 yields 15.8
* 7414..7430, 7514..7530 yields 15.4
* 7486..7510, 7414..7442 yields 15.6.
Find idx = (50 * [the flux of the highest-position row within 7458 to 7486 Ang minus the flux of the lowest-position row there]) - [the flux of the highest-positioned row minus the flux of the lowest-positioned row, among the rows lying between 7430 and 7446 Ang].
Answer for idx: -4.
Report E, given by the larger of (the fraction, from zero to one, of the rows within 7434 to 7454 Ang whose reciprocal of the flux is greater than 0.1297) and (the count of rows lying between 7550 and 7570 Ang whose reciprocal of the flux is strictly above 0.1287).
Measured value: 2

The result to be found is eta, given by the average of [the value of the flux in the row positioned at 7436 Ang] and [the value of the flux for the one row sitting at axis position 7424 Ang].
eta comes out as 7.66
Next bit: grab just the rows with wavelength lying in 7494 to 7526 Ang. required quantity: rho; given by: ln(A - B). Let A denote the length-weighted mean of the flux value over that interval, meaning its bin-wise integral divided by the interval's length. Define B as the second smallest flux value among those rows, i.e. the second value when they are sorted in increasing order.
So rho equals -1.48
